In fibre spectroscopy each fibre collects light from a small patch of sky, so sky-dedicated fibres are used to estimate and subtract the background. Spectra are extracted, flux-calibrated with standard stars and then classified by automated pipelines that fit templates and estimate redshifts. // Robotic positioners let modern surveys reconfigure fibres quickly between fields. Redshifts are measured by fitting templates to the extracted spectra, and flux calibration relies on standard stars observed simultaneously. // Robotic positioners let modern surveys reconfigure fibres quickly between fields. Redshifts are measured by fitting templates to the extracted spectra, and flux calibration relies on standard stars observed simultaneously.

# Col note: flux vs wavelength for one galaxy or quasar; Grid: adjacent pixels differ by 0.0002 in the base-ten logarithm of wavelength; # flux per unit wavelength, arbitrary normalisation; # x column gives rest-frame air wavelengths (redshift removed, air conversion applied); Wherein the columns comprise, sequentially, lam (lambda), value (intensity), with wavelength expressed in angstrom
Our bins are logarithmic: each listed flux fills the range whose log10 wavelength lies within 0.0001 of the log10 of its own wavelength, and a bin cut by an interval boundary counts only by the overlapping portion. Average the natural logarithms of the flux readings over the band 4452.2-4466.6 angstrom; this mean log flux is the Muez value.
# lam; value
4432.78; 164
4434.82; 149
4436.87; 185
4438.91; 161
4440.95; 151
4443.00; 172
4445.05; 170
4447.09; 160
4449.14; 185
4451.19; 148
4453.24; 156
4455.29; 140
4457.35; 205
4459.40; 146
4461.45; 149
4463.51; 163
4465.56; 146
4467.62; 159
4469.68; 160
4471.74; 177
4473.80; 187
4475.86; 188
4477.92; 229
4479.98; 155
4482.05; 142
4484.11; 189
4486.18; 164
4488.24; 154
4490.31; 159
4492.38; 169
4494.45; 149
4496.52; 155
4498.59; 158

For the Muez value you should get 5.05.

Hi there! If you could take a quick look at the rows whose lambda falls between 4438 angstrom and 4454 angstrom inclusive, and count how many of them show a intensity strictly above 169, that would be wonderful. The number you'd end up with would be 3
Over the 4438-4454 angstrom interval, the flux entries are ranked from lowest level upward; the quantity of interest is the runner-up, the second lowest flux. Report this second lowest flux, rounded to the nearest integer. 151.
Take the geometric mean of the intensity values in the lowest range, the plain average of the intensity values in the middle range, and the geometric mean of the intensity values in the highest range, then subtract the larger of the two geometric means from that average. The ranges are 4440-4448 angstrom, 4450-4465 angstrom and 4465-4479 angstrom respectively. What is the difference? -18.2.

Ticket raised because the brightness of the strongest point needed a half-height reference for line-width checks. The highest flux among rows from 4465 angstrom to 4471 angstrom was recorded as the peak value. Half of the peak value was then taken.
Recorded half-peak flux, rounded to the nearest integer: 80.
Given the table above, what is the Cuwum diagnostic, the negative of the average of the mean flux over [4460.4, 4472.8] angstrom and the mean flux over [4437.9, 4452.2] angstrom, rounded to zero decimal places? -161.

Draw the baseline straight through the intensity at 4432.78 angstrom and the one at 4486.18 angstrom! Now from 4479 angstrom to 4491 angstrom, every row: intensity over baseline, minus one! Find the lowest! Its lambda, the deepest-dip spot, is 4482.05 angstrom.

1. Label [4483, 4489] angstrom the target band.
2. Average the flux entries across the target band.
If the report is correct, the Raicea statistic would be 169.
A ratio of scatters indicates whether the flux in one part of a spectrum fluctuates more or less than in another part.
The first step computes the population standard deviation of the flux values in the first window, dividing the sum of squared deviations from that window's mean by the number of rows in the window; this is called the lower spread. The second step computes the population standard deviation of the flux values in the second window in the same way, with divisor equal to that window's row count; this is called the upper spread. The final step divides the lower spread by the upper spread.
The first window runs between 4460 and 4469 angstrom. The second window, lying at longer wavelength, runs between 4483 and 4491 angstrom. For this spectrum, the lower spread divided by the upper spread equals 0.5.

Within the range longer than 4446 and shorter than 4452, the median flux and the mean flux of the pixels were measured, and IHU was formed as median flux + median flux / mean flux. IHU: 161.0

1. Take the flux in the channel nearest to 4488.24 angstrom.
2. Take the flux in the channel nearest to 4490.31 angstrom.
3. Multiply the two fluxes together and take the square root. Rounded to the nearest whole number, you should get 156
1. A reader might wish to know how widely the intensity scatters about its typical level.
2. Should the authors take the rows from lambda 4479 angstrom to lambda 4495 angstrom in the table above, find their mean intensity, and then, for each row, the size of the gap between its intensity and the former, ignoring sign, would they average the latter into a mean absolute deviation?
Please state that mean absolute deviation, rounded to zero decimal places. 10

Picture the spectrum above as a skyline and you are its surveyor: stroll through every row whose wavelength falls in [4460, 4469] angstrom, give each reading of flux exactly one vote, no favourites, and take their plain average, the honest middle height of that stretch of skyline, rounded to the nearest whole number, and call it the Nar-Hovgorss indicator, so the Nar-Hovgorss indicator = 154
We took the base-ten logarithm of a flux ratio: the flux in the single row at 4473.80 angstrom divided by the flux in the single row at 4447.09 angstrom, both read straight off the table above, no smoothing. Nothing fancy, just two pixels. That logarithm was 0.07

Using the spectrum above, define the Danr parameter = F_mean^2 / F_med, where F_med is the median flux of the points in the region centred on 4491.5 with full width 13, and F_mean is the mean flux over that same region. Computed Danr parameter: 160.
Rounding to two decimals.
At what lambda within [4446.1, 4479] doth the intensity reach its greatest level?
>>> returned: 4477.92 angstrom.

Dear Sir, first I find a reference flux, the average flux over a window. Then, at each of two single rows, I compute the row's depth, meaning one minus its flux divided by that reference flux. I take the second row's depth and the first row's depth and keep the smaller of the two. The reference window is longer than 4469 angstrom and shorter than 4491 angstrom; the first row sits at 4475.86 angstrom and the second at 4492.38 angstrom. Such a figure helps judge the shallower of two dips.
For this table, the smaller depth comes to -0.1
